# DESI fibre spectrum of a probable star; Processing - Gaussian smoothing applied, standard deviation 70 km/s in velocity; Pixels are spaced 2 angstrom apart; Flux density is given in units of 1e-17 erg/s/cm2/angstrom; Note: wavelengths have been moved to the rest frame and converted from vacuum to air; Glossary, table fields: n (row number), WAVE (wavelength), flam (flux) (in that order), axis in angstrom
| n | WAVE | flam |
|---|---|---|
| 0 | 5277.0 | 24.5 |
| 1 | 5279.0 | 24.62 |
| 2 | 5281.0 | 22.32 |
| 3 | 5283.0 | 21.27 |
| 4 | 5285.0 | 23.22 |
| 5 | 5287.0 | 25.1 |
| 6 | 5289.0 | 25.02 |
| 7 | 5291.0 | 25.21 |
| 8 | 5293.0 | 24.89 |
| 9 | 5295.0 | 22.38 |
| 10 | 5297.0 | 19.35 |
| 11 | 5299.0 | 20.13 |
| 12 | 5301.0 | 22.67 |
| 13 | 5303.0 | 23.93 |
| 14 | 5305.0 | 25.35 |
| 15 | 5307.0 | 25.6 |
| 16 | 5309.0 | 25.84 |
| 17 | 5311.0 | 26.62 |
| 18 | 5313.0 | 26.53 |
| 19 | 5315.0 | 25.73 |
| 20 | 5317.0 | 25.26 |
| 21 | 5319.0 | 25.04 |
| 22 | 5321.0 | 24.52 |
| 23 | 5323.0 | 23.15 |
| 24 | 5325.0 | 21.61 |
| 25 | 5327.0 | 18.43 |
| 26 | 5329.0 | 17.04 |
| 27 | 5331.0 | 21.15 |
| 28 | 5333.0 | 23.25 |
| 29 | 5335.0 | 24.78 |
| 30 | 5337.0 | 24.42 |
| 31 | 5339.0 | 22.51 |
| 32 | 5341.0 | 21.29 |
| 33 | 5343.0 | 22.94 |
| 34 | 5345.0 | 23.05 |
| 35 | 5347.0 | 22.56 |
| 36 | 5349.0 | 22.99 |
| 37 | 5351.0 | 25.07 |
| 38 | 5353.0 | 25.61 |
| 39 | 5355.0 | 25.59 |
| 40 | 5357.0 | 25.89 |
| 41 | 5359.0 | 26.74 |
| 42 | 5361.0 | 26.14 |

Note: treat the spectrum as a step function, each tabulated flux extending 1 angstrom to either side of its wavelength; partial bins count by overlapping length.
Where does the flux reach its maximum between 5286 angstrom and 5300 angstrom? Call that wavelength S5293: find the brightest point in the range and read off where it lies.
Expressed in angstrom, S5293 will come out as 5291.0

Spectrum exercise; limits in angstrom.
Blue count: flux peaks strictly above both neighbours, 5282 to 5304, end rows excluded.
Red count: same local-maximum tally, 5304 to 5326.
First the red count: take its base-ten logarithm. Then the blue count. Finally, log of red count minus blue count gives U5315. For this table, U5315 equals -2.0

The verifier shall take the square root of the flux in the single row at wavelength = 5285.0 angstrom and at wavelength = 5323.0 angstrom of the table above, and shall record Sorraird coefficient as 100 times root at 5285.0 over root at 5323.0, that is 100.2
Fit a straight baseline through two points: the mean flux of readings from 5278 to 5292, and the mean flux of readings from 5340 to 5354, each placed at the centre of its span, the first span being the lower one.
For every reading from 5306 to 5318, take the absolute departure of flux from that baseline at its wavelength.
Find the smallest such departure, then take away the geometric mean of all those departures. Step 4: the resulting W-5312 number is -0.58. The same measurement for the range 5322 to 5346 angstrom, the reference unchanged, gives -0.92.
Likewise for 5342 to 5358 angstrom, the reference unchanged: -0.67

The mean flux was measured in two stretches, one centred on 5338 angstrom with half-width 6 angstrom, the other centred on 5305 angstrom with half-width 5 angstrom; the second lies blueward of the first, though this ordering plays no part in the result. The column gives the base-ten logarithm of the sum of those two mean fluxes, 1.680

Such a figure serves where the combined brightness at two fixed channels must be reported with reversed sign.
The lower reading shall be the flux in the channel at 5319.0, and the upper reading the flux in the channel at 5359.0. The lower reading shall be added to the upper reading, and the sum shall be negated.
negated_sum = -51.8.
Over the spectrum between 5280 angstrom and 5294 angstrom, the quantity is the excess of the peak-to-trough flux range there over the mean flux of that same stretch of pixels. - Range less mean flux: -20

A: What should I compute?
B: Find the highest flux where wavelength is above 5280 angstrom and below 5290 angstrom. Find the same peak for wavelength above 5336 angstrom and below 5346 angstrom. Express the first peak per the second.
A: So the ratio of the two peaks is 1.03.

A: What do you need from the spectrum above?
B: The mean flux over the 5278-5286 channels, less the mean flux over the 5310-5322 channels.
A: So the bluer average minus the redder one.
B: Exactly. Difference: -2.8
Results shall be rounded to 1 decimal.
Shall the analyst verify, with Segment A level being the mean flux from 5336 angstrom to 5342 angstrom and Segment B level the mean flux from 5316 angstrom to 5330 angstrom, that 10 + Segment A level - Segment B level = 10.6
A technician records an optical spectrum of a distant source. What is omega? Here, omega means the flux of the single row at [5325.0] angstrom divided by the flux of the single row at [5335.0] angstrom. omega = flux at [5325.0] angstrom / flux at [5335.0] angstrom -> 0.87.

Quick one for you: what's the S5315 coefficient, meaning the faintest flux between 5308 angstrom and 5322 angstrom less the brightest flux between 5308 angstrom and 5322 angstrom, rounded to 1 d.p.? -2.1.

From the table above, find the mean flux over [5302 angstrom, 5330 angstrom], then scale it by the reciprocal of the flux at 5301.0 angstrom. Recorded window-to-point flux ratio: 1.05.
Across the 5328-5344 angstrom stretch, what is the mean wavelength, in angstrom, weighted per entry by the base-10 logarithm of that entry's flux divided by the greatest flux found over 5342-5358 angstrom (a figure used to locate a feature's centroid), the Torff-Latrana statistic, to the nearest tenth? 5334.4 angstrom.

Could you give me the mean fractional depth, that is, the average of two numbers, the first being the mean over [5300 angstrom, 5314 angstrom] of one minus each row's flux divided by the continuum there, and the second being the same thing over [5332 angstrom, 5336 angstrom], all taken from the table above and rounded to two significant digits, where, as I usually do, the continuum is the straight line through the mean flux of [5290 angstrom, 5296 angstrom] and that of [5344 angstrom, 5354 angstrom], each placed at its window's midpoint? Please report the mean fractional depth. -0.025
